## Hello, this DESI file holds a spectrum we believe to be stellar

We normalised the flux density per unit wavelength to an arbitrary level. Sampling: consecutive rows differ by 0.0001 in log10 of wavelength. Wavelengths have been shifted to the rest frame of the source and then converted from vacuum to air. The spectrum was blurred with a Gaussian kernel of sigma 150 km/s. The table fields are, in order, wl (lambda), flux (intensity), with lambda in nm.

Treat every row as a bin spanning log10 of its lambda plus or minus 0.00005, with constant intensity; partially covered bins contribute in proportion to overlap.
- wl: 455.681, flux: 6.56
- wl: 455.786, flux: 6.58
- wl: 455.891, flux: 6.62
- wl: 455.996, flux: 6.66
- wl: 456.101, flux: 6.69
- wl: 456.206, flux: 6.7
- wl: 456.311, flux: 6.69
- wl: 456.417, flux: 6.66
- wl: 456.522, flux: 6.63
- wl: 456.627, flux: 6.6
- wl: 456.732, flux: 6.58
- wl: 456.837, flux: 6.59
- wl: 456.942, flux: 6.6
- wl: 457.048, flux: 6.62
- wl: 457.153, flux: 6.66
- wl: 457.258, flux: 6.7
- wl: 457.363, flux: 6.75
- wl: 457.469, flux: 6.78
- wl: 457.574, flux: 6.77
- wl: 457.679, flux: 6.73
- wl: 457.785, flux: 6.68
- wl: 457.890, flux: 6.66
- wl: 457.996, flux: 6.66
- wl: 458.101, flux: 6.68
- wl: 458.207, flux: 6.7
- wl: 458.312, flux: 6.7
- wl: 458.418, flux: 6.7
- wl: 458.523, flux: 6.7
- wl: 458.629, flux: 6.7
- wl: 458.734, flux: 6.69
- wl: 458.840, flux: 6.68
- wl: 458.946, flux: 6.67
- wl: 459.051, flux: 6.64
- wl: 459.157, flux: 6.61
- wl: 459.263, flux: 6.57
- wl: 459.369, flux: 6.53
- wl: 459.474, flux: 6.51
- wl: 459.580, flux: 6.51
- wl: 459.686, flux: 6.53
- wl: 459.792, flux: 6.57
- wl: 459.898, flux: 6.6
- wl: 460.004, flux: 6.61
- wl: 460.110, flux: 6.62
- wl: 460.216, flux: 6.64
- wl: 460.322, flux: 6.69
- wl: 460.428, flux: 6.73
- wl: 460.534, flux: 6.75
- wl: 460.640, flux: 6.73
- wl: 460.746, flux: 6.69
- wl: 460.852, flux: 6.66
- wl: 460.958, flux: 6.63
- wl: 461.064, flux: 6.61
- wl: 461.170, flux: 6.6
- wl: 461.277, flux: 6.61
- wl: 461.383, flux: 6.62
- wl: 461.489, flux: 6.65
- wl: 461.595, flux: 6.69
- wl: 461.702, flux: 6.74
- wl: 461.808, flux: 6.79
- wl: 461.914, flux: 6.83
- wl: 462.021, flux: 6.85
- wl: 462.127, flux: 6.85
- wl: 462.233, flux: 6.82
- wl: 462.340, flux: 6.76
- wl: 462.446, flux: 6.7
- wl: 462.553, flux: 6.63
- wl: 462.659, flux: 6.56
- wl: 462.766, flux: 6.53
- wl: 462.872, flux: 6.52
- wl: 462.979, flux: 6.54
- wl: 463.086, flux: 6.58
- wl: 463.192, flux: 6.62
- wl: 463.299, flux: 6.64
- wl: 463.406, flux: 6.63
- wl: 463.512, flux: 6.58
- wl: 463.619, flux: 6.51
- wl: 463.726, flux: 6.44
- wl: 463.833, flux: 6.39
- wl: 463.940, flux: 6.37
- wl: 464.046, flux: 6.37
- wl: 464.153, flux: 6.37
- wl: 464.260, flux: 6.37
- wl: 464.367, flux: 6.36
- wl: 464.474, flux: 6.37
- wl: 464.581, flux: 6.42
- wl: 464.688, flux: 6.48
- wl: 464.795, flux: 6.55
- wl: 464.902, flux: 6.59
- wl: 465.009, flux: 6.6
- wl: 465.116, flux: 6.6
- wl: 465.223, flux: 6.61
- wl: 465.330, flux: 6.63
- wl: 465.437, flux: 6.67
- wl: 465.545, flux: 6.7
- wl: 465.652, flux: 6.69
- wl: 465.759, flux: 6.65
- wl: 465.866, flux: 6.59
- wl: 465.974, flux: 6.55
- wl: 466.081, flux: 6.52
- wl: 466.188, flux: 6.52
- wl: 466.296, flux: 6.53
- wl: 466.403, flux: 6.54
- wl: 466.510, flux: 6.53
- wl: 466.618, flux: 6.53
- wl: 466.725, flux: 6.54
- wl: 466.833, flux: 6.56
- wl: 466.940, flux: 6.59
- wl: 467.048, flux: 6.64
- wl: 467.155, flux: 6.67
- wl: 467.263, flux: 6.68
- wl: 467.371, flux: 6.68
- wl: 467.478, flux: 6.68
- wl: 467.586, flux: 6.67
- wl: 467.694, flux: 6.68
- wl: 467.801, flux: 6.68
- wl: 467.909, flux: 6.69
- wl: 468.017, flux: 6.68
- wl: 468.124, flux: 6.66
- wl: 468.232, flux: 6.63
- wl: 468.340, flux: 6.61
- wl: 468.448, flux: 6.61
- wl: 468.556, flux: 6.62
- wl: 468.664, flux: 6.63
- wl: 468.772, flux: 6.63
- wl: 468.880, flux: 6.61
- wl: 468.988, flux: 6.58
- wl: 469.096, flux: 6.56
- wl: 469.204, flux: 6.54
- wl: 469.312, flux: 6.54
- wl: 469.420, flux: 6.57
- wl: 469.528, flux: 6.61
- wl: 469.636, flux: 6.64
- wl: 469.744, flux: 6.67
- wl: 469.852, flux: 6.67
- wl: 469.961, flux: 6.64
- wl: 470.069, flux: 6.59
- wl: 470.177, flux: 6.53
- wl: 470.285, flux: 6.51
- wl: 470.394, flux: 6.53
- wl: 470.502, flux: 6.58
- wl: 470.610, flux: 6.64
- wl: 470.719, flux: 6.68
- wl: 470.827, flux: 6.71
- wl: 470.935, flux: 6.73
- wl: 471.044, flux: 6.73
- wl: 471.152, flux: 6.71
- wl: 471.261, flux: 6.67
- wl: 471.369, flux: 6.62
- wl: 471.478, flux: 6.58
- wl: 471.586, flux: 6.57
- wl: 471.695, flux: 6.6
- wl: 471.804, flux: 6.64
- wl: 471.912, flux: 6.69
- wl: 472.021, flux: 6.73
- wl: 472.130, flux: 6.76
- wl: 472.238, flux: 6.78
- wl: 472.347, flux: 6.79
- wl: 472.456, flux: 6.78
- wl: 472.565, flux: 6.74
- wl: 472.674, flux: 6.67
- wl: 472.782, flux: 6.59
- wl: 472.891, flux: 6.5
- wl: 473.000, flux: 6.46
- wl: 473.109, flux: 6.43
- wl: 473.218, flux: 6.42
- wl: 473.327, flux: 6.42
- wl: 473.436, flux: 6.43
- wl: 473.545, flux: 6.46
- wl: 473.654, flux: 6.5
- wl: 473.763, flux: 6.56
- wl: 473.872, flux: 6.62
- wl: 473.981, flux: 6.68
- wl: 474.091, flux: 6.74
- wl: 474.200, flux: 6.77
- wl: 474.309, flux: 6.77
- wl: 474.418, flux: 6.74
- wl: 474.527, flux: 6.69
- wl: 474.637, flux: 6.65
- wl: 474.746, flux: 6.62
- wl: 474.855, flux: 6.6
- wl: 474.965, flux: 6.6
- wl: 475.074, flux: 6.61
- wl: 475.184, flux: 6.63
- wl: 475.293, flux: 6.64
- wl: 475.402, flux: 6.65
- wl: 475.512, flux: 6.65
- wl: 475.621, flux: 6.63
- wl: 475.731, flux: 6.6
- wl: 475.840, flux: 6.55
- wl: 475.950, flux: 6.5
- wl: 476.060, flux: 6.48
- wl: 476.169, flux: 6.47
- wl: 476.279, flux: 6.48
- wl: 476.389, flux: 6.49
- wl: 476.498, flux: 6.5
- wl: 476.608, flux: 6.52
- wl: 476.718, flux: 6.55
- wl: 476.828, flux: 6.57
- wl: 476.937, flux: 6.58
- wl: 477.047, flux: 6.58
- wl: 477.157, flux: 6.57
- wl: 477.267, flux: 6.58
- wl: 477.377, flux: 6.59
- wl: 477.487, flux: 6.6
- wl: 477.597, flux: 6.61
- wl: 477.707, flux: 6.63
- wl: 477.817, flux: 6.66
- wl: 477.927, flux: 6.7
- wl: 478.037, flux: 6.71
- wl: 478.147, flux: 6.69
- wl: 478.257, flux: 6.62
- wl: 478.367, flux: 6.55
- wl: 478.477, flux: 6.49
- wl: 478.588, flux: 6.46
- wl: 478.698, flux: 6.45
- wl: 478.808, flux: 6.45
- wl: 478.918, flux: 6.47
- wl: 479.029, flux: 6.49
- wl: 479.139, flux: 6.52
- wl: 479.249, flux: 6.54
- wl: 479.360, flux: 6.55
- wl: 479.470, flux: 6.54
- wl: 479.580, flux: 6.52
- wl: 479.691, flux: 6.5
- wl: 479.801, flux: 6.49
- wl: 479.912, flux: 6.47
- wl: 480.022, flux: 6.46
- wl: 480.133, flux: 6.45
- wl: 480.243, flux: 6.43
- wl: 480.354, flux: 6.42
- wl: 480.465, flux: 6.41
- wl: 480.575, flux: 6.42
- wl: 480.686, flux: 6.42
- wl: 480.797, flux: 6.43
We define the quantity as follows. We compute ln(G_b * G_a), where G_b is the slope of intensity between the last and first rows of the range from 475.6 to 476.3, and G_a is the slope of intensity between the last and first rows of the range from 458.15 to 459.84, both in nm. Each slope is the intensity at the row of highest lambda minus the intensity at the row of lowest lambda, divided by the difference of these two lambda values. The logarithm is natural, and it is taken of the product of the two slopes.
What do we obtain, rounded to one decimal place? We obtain -4.0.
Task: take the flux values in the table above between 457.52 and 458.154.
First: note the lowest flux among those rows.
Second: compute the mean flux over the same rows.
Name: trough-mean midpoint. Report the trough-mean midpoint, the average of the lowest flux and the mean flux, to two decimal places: 6.68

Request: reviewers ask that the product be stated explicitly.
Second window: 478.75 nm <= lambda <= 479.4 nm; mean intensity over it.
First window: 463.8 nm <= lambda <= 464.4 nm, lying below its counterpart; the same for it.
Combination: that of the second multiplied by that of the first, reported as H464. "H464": 41.4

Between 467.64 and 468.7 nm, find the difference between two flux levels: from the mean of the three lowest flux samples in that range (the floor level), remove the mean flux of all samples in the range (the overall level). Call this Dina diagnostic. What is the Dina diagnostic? -0.036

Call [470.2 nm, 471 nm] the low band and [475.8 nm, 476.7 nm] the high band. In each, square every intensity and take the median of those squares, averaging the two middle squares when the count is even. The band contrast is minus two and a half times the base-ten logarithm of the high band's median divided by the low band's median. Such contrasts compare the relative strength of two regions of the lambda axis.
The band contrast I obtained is 0.048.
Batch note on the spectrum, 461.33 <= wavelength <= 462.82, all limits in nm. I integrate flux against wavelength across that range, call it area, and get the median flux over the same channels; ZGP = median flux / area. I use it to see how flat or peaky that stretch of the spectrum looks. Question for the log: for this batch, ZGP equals 0.67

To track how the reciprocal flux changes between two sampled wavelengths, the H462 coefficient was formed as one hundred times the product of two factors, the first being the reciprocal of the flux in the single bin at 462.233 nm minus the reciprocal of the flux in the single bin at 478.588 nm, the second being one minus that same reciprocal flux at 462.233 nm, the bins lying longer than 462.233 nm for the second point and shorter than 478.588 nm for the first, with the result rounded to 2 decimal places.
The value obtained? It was -0.70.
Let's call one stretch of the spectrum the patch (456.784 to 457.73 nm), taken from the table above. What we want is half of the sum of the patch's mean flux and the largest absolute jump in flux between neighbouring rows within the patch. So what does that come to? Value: 3.37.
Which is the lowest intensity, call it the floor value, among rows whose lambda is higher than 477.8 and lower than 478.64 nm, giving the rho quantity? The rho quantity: 6.46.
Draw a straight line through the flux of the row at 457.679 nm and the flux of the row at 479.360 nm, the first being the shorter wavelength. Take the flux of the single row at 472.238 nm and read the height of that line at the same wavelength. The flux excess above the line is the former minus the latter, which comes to 0.17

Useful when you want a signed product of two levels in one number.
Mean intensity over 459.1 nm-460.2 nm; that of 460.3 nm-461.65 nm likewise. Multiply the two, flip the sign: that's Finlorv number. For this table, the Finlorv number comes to -43.8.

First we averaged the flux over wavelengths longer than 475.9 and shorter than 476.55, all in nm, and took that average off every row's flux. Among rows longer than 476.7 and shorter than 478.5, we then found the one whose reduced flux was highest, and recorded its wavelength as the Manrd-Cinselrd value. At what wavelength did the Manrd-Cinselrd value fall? 478.037 nm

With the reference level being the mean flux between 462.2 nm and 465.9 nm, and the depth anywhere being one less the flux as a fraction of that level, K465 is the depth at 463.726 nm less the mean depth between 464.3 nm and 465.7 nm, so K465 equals 0.02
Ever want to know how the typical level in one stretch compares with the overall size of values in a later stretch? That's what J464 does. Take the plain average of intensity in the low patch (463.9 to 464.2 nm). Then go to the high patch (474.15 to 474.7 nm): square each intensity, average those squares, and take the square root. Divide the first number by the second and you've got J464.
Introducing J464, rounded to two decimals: 0.95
